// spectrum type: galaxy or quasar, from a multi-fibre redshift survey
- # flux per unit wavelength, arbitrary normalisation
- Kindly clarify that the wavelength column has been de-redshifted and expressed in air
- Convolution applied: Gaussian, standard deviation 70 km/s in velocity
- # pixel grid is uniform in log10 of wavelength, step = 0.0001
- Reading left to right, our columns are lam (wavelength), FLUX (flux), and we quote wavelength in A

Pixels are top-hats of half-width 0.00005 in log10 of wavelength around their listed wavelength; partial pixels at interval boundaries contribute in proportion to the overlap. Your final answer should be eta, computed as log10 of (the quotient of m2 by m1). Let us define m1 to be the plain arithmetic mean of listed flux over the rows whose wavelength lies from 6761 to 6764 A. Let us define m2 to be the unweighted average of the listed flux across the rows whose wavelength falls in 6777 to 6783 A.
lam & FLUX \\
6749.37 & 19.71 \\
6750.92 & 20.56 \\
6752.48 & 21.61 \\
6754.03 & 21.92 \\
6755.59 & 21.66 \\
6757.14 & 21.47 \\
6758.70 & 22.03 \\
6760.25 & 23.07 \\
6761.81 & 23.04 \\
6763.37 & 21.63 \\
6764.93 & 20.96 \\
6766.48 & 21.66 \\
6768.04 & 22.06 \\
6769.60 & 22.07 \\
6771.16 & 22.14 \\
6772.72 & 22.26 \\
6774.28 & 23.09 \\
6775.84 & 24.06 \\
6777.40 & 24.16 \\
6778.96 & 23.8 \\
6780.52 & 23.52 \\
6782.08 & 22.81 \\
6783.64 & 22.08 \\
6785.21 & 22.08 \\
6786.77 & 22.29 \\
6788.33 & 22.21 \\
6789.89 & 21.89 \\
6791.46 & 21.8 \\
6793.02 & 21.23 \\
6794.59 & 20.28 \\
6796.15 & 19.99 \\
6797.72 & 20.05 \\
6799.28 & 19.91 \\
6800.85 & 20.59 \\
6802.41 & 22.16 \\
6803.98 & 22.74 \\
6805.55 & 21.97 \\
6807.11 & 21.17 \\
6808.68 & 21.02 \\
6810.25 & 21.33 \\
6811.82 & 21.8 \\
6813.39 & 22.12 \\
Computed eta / 0.023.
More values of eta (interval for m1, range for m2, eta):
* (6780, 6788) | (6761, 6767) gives -0.014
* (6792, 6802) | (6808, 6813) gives 0.022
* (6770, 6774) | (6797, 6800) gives -0.046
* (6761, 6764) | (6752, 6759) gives -0.012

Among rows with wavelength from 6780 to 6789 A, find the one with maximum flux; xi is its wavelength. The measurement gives 6780.52 A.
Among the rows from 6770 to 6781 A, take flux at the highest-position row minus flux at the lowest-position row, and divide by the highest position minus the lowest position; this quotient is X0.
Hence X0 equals 0.1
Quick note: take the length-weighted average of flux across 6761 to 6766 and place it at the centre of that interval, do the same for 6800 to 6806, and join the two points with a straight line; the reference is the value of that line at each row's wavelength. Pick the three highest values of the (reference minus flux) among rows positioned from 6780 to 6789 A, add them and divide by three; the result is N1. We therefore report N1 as -0.3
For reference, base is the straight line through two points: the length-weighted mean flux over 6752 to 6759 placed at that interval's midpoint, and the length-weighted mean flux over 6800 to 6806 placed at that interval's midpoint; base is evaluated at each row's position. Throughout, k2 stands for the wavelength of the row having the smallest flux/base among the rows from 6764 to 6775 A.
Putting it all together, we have 6764.93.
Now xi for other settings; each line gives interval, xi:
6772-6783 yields 6777.40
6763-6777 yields 6775.84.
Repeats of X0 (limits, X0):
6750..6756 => 0.2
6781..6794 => -0.1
